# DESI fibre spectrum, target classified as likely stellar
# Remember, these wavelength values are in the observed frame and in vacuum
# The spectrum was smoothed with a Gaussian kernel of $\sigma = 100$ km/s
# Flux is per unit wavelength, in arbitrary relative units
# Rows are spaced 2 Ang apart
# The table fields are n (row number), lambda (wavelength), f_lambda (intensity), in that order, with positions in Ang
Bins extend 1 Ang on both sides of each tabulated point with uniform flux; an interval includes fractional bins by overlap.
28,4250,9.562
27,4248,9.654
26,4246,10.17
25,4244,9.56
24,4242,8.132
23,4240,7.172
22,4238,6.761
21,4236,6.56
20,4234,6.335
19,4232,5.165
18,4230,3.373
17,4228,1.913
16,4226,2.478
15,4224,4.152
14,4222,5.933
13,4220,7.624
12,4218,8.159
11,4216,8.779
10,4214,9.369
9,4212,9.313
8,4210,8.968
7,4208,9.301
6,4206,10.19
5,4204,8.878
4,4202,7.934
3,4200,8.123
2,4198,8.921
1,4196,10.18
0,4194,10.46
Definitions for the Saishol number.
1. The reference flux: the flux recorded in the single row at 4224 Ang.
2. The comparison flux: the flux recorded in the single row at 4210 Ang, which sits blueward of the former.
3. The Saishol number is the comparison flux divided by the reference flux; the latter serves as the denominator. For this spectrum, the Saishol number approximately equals 2.2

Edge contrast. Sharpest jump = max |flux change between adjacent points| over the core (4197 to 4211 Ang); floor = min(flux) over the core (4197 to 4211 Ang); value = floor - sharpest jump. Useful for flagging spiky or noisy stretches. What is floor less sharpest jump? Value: 6.6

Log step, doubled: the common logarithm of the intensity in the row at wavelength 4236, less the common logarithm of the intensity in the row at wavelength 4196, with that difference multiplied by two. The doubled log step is -0.38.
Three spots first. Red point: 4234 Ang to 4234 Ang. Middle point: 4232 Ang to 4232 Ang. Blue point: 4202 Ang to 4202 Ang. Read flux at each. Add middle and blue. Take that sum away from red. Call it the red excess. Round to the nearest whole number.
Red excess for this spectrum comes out -7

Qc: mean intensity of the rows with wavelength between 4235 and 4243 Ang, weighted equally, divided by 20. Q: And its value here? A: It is 0.36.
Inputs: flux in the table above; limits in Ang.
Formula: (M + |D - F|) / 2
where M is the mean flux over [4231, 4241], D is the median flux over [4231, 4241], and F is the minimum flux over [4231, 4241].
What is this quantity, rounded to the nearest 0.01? 3.90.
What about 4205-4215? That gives 4.89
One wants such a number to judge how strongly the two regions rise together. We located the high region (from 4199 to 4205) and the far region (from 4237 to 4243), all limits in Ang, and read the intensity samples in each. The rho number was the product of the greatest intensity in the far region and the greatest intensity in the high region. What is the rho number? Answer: 72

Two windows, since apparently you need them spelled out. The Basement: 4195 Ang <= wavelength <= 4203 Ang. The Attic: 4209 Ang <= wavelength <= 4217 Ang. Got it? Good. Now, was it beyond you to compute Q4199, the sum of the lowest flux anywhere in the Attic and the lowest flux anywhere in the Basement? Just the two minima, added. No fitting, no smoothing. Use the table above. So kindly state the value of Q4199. 17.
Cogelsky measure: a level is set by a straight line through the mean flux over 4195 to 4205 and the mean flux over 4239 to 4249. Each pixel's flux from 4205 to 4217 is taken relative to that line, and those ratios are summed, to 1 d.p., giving 6.3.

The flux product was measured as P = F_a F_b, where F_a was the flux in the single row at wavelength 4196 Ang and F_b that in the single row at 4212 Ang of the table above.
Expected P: 95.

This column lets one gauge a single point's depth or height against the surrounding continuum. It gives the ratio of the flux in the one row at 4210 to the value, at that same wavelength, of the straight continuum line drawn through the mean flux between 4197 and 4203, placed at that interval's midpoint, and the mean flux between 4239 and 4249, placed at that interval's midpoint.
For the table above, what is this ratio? 1.06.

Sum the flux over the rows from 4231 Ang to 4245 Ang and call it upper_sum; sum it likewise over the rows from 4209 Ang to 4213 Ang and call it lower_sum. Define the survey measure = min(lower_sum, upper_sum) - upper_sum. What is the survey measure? -31.4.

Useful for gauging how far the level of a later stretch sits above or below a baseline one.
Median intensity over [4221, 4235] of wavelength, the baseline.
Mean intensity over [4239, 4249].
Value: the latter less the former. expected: 5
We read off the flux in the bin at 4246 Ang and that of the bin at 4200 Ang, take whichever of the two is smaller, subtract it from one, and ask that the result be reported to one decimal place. -7.1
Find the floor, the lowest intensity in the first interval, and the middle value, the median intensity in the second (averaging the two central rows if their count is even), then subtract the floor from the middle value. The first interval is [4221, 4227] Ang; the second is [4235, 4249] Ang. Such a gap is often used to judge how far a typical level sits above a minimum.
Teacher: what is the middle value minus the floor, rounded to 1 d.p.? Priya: 5.7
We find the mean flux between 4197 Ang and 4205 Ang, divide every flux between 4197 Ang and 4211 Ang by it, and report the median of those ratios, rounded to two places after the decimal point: 1.05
